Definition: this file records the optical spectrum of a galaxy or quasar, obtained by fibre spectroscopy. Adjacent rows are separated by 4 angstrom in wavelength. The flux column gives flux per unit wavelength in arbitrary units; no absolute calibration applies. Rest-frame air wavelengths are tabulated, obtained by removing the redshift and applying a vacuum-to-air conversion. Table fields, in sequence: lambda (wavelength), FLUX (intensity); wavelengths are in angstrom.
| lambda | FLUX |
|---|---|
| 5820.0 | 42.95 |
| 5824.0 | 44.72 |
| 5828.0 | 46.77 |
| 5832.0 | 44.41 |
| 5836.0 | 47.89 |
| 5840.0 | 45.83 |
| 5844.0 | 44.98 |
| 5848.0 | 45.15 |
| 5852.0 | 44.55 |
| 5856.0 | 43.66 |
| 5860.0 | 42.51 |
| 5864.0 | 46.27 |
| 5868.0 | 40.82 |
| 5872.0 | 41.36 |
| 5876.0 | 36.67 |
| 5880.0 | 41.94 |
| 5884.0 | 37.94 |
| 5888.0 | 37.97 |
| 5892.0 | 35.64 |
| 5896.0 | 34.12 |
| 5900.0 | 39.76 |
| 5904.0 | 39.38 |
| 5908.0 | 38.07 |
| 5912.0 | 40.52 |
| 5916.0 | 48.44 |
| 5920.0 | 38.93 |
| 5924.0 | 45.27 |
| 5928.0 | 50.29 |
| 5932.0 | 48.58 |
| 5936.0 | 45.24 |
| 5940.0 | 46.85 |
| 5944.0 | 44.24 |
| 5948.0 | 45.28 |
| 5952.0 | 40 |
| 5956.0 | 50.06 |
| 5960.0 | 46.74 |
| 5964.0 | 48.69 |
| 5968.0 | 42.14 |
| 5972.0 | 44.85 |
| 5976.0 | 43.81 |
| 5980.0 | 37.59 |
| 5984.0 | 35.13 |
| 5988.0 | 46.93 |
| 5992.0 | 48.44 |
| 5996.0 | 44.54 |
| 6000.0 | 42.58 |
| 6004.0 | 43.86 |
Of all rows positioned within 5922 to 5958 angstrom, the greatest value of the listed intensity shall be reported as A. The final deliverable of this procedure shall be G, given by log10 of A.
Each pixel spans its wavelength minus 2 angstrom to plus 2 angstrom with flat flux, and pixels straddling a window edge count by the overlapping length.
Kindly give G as 1.701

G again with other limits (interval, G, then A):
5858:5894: 1.665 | 46.27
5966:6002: 1.685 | 48.44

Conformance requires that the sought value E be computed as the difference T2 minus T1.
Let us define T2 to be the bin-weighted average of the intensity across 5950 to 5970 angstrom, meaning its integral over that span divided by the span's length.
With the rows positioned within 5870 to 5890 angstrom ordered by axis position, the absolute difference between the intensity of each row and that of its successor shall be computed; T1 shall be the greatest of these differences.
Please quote 40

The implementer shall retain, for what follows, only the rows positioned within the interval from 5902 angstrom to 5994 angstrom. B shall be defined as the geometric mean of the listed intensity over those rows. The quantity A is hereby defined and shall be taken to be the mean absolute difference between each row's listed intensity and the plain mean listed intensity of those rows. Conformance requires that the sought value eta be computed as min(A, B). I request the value 3.6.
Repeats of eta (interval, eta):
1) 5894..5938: 4.5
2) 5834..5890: 2.8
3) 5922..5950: 1.7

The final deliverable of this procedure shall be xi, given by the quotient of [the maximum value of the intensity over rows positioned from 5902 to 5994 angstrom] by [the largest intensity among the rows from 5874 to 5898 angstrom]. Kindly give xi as 1.20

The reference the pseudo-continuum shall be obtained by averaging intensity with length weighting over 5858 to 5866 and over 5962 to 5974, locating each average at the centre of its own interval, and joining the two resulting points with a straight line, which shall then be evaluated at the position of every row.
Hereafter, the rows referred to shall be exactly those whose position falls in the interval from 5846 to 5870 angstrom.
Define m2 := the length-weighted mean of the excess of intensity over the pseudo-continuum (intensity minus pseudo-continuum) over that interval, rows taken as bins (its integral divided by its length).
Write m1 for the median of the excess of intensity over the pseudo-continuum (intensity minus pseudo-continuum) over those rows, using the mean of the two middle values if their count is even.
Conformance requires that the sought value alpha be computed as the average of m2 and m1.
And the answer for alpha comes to 0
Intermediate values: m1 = 0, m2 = -0.5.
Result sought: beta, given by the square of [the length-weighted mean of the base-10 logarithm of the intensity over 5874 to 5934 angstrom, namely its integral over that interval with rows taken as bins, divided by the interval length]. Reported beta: 2.59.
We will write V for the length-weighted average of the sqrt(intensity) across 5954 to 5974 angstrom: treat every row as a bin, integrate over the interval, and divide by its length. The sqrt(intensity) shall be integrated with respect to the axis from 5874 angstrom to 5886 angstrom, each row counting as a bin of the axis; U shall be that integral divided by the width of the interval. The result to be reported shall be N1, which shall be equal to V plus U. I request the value 13.05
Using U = 6.23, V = 6.82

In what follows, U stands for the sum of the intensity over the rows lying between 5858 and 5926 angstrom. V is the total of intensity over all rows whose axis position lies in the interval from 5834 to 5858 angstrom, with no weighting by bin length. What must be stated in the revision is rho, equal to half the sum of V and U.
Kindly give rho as 479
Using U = 686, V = 272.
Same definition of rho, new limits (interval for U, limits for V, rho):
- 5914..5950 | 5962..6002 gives 424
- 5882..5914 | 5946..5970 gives 288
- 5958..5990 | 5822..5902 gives 594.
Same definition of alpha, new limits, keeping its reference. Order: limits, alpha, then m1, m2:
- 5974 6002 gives -2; -1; -2.7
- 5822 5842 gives 2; 2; 1.8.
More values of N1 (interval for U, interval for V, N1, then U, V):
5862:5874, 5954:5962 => 13.50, 6.54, 6.96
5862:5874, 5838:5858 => 13.24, 6.54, 6.70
